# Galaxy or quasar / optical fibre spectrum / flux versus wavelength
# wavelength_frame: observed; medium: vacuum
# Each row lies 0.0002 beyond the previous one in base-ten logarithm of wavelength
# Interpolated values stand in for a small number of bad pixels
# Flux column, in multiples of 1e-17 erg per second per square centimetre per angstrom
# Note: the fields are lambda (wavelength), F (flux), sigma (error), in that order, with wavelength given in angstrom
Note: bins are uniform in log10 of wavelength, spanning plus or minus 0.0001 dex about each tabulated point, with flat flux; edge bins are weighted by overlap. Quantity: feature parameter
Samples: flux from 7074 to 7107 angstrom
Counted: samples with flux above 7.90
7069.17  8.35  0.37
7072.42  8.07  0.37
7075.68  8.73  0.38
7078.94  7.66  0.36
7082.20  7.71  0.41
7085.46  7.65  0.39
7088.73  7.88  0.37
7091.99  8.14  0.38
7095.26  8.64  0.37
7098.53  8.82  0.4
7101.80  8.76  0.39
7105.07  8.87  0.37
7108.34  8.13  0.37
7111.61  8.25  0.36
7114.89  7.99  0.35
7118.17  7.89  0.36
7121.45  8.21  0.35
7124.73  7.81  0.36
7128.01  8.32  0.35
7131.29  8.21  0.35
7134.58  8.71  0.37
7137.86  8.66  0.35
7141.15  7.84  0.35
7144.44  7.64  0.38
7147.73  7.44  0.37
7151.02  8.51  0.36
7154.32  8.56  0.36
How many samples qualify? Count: 6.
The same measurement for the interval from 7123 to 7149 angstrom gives 4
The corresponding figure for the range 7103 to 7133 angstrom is 7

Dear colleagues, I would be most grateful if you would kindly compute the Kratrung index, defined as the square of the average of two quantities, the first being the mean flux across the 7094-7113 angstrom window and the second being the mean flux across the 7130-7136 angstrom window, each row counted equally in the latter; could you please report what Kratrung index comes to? 72.6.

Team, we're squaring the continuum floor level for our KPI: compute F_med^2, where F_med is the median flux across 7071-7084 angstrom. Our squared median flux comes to 62.3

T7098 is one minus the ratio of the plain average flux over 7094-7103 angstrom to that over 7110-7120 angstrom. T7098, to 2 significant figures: -0.087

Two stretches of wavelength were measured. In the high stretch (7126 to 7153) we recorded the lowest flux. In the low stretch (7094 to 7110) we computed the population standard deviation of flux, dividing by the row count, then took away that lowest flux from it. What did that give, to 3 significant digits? -7.17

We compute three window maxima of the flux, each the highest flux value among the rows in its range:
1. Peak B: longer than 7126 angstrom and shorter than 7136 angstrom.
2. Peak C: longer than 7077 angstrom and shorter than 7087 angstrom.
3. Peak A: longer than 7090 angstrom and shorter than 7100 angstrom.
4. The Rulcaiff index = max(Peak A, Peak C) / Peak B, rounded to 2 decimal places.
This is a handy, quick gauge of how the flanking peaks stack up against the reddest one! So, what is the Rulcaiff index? 1.01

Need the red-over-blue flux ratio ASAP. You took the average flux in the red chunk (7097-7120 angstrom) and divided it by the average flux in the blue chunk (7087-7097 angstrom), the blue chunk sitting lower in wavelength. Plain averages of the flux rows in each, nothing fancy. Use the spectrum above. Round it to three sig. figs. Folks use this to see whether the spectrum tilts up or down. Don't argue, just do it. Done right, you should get 1.02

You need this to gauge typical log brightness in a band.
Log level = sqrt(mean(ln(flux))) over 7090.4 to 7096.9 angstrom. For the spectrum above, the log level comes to 1.46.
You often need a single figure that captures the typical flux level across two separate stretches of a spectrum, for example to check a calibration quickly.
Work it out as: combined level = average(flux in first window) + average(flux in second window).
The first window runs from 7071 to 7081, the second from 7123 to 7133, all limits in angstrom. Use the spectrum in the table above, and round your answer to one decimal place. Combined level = 16.3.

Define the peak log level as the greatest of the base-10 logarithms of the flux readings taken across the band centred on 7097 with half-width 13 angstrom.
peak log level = 0.9479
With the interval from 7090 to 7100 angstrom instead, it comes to 0.9455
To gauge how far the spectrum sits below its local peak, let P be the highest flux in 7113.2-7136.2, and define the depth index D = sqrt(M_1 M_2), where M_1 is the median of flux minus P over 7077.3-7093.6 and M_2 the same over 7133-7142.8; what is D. 0.2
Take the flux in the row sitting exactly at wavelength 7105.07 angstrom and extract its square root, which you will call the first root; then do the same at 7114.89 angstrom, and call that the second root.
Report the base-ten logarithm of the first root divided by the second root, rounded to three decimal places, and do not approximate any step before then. 0.023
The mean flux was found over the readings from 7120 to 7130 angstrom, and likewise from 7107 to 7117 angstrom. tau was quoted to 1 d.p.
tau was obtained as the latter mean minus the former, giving 0.0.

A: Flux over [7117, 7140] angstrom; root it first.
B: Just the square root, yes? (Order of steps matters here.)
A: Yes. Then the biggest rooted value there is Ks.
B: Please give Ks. 2.95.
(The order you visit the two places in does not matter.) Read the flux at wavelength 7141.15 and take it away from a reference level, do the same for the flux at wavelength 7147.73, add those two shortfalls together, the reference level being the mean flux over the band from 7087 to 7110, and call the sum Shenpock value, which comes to 1.6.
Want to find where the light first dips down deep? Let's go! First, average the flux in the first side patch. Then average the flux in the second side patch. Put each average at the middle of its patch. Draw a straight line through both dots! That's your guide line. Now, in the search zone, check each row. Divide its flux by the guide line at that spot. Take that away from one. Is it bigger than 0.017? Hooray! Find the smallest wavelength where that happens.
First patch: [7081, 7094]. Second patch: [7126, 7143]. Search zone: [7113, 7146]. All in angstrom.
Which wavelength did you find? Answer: 7114.89 angstrom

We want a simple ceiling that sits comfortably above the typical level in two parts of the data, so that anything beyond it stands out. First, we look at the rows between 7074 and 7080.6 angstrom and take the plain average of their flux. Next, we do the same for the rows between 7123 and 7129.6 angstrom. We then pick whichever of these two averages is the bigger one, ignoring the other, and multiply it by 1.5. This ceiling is 12.3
